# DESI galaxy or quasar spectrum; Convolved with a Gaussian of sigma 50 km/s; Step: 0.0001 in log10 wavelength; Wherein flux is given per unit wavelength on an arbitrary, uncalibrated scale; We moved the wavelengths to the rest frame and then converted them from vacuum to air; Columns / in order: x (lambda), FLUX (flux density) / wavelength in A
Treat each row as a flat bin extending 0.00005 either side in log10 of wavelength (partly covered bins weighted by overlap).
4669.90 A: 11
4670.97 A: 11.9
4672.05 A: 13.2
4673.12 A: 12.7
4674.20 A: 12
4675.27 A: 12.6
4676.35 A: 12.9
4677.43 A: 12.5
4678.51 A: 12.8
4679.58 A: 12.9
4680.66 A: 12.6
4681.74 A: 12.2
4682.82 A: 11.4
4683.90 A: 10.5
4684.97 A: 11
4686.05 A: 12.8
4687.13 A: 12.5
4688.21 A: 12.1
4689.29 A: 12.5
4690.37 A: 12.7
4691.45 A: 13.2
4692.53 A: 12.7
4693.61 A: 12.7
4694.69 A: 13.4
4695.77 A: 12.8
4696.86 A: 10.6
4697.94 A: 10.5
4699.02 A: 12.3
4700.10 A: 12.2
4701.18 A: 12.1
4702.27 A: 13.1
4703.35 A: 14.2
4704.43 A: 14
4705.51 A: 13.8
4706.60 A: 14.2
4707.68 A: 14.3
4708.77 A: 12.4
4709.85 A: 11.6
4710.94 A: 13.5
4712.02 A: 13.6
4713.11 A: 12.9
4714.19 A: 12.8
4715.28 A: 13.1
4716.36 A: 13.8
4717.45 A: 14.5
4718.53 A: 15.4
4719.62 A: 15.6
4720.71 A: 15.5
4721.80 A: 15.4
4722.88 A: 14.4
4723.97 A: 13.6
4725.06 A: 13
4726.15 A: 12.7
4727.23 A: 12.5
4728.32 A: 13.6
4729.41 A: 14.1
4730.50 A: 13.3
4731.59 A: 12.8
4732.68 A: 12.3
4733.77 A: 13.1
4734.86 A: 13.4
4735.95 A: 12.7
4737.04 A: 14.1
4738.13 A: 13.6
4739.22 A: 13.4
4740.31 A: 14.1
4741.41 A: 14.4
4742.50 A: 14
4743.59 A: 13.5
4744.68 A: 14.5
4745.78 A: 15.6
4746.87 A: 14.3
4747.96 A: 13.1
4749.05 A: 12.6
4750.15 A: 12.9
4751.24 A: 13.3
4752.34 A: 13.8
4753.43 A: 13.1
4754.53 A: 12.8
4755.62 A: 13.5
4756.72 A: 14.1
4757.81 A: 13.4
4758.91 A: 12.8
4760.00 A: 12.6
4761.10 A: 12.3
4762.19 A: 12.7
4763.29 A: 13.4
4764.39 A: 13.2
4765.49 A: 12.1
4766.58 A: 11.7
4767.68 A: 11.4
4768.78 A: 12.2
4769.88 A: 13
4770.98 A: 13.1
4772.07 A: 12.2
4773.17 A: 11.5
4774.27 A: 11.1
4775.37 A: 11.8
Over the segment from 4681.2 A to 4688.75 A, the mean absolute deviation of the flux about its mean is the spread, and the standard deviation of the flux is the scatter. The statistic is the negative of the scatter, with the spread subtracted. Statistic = -1.5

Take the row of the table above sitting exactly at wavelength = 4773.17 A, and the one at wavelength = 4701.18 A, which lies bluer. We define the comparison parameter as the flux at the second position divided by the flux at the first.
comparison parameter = 1.05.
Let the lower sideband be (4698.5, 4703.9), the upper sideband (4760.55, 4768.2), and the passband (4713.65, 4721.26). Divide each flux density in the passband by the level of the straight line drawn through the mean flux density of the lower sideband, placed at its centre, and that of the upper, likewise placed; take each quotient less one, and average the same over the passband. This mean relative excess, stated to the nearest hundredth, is 0.13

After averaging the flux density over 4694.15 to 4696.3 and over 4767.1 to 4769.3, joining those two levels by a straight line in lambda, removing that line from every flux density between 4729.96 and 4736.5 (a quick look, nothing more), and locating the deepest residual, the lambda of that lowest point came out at 4732.68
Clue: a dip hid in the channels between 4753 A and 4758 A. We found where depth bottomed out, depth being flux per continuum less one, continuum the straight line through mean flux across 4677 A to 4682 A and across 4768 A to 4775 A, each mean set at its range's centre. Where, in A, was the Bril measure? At 4754.53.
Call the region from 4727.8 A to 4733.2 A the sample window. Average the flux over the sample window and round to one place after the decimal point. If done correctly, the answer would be 13.2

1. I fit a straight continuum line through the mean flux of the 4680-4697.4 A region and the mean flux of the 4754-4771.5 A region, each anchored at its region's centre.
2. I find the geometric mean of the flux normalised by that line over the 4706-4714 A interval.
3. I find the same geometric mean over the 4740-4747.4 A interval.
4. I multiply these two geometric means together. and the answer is 1.21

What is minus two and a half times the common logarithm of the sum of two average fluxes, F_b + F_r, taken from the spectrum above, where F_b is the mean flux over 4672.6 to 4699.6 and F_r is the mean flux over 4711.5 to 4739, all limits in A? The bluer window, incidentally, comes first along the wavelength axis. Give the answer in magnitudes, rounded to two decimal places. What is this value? -3.54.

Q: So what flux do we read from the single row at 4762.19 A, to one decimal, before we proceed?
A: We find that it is 12.7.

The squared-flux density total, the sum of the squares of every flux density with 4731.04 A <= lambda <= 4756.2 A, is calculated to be 4215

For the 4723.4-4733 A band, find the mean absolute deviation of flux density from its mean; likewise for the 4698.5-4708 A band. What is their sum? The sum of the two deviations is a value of 1.32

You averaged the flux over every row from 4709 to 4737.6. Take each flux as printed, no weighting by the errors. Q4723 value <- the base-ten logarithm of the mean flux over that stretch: 1.13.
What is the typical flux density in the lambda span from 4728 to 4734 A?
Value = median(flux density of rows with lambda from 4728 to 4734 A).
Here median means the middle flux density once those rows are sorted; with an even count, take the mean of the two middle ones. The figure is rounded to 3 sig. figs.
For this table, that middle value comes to 13.2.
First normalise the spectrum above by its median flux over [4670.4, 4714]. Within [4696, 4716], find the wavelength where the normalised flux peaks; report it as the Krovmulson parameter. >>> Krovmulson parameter 4707.68 A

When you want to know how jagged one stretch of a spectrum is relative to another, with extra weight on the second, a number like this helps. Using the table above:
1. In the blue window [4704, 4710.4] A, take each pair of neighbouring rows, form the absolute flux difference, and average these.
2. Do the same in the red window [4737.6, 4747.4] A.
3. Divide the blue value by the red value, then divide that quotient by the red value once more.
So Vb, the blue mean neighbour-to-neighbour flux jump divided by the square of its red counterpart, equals 1.44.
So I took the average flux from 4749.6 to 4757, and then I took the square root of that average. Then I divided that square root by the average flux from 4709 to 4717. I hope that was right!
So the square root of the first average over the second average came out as 0.280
